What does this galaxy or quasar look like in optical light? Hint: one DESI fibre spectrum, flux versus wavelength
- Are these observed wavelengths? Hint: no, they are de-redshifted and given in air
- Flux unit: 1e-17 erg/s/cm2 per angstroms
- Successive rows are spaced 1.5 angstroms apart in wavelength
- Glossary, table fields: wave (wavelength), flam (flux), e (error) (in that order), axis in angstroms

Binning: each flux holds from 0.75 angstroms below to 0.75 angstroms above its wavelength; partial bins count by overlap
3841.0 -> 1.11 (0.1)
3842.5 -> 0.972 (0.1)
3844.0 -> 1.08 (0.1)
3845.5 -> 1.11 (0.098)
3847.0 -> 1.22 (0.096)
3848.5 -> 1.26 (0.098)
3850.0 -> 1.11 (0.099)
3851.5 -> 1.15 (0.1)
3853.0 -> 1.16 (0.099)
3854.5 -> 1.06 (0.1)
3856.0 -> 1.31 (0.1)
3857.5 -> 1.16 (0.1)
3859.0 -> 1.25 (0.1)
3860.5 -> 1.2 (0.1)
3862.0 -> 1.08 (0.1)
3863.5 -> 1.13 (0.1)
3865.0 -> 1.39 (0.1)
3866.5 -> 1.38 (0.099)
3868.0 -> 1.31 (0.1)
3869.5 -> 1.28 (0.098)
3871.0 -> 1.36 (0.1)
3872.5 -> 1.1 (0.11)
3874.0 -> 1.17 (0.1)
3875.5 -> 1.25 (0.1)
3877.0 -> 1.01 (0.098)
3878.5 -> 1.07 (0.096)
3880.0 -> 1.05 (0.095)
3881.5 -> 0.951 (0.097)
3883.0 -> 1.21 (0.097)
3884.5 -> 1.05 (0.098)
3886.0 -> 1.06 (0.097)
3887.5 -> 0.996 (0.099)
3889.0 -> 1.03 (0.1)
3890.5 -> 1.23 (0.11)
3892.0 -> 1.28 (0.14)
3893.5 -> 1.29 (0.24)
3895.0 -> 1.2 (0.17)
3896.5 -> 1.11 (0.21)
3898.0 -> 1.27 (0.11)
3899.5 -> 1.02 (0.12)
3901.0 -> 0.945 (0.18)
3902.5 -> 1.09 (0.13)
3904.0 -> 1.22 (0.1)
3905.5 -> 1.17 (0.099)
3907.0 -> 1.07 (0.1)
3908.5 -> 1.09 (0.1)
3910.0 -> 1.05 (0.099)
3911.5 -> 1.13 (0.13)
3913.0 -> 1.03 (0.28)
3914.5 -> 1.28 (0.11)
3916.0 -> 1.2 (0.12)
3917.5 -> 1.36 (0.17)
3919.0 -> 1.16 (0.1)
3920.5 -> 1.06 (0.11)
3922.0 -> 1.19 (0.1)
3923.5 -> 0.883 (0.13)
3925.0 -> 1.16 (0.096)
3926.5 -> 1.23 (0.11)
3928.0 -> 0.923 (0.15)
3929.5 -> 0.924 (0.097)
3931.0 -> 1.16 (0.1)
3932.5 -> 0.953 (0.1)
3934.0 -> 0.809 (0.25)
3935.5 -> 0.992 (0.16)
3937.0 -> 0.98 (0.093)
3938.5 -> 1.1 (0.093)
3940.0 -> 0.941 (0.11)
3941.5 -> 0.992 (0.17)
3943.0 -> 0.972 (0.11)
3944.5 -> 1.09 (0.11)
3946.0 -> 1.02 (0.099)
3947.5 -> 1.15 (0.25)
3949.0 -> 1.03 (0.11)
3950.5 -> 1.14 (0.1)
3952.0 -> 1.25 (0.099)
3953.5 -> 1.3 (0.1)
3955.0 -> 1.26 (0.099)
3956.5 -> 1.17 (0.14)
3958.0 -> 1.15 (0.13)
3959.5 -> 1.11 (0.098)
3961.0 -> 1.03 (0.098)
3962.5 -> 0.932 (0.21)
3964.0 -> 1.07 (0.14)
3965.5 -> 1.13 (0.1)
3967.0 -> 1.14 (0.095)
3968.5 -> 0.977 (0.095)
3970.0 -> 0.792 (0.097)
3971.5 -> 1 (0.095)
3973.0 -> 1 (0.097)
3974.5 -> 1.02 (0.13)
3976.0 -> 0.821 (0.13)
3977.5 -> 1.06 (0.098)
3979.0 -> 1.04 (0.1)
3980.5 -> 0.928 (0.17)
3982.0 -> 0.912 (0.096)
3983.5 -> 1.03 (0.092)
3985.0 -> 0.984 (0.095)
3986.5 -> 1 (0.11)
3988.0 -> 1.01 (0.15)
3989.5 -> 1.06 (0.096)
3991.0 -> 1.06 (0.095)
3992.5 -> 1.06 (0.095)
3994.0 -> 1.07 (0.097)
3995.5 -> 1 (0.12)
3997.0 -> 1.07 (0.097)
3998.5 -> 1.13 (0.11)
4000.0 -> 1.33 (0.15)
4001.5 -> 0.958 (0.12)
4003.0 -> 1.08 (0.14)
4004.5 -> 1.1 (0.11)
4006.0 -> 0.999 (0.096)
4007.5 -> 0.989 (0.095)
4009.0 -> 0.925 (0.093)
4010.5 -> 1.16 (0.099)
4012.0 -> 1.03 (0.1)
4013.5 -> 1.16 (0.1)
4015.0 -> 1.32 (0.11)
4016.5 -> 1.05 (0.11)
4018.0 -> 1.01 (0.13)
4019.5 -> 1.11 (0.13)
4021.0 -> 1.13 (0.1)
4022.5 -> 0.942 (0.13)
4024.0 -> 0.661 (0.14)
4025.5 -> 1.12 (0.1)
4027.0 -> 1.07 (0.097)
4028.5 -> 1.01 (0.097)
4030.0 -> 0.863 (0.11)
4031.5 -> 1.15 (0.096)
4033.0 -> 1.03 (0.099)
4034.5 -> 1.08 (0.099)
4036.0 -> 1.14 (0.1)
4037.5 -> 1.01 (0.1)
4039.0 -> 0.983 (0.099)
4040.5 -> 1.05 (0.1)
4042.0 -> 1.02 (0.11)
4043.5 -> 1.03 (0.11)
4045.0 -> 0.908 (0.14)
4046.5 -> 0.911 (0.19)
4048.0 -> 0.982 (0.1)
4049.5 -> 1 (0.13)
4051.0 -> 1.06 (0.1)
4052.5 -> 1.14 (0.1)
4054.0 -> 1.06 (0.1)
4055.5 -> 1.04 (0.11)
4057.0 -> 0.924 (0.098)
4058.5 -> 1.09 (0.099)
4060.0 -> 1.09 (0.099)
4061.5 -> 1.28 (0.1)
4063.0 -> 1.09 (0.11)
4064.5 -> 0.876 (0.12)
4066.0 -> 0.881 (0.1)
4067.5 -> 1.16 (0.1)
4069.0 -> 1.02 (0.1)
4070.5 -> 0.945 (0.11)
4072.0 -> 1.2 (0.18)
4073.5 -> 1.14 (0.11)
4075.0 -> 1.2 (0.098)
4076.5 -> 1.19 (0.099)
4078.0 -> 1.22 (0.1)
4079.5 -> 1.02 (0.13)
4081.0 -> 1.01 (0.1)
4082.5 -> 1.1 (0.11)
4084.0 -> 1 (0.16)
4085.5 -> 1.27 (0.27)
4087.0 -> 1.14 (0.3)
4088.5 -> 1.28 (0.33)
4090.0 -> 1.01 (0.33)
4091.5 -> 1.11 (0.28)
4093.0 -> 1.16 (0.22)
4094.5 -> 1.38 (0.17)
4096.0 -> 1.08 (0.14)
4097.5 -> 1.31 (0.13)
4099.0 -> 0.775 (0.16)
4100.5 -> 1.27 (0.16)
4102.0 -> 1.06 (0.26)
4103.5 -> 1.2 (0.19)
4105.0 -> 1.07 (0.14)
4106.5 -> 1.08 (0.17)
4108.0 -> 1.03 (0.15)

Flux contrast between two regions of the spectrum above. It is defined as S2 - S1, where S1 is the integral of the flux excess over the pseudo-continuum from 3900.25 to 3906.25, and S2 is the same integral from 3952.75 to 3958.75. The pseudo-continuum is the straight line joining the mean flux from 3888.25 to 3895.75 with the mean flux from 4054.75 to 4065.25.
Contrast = 1.0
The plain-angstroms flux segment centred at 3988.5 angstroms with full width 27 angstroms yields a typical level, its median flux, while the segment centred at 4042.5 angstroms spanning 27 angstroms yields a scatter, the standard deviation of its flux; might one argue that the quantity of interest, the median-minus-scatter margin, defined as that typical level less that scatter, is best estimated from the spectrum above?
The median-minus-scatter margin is 0.96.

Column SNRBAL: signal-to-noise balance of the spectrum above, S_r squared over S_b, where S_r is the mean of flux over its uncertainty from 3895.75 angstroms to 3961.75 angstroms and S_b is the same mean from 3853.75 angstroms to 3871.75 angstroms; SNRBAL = 7.1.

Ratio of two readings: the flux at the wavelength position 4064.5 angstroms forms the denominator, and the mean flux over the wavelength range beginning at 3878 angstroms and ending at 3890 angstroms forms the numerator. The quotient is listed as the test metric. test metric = 1.20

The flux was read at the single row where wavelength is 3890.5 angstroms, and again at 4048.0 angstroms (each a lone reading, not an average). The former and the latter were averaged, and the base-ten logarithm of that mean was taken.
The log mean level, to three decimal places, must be 0.044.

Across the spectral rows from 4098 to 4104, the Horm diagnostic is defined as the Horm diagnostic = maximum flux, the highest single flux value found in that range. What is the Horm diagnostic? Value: 1.27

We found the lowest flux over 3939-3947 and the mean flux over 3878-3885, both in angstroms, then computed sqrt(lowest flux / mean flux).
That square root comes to 0.939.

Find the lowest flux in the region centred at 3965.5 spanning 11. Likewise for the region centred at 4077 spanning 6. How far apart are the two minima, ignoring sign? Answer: 0.23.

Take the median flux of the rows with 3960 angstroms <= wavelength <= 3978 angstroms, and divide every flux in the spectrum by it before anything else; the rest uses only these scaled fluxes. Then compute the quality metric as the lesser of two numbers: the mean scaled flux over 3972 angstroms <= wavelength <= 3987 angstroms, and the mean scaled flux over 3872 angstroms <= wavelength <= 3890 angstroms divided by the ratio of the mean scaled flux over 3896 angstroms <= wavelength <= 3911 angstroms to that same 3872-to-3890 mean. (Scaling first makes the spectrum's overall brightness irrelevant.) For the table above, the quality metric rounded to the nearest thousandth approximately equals 0.970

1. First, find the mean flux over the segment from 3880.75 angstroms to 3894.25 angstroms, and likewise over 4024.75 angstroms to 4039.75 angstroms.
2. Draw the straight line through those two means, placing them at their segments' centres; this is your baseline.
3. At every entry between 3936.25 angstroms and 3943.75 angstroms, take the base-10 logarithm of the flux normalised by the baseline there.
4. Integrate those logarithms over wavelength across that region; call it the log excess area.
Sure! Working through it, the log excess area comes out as -0.31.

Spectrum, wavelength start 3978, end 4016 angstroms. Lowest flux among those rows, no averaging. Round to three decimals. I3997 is 0.912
